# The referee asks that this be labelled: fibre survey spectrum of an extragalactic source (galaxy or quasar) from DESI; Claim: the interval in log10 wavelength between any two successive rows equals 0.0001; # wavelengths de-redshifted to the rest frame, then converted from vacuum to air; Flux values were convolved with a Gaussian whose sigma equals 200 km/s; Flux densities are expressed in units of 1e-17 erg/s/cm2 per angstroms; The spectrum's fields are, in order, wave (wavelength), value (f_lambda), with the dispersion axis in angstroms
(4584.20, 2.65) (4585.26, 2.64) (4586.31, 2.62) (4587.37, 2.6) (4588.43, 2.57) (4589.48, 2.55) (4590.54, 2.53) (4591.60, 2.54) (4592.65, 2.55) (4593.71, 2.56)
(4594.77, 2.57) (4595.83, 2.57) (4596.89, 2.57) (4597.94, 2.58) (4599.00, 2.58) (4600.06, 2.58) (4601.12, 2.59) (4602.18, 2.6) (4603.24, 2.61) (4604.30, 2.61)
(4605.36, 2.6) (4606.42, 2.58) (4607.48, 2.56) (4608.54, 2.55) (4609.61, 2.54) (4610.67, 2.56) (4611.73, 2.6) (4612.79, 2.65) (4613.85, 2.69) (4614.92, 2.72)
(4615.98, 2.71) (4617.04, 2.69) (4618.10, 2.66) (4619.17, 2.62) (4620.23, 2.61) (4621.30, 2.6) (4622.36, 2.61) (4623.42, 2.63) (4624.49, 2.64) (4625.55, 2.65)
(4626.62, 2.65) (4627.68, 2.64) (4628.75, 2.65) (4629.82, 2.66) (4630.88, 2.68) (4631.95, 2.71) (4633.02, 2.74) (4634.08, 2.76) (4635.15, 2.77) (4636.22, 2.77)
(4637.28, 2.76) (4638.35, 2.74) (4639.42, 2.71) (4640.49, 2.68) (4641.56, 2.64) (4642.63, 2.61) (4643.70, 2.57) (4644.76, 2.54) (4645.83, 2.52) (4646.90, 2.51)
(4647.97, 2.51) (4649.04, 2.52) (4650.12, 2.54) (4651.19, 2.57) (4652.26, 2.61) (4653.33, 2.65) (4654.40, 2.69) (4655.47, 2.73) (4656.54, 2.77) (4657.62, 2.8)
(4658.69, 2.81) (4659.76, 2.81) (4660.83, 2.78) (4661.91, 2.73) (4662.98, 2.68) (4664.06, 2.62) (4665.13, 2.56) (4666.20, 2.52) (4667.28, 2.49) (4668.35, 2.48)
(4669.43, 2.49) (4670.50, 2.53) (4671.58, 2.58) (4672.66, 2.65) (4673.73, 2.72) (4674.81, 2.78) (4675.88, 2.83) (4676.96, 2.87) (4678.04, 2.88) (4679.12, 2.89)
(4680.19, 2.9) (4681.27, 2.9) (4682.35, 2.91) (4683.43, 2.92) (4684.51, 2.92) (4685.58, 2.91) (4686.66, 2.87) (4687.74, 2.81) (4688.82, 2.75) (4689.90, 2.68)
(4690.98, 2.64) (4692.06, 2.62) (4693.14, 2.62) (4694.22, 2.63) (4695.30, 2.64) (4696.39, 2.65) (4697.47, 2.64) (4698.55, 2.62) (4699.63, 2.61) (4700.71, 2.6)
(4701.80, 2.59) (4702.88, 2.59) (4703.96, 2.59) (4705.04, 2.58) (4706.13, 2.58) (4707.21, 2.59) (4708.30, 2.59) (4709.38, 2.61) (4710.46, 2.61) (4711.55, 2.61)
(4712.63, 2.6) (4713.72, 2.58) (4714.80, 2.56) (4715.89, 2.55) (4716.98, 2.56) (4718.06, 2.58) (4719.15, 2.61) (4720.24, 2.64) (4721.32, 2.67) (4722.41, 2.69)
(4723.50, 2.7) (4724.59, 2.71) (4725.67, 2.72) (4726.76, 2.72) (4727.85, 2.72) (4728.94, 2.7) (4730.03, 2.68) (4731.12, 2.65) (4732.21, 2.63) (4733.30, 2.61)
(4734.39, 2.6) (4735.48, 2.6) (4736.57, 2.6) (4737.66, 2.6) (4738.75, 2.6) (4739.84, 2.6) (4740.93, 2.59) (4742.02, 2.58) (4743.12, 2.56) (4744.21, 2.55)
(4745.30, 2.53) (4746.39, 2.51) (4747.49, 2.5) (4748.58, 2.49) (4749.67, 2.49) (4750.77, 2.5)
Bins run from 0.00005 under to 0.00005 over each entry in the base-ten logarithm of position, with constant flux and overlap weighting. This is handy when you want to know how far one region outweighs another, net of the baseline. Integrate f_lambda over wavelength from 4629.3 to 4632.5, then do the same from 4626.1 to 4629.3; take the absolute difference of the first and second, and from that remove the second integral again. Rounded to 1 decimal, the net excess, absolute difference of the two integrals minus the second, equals -8.3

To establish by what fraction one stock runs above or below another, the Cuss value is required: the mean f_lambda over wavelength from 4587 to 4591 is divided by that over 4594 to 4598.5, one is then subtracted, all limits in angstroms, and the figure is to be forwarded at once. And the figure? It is -0.004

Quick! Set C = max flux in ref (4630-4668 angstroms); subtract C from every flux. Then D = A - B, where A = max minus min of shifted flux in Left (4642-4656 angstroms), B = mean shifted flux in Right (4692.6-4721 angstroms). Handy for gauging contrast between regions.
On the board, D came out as 0.43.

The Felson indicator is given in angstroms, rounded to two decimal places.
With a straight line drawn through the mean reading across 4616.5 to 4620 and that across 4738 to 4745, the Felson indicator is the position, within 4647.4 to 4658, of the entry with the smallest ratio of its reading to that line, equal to 4647.97 angstroms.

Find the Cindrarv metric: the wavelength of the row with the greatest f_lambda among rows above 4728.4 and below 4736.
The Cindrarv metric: 4728.94 angstroms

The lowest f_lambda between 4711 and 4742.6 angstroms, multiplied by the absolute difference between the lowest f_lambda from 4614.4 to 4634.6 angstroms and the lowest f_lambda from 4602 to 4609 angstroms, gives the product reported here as 0.13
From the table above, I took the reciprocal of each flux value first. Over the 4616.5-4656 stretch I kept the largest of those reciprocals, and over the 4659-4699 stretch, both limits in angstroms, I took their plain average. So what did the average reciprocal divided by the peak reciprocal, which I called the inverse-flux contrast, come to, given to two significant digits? 0.93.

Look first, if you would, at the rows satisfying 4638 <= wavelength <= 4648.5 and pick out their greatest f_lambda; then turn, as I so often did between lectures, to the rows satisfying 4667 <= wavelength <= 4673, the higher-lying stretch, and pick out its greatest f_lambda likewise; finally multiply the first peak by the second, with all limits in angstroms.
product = 7.26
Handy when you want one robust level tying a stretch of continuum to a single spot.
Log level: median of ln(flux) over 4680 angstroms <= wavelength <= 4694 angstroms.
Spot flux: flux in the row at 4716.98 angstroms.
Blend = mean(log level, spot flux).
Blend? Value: 1.81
